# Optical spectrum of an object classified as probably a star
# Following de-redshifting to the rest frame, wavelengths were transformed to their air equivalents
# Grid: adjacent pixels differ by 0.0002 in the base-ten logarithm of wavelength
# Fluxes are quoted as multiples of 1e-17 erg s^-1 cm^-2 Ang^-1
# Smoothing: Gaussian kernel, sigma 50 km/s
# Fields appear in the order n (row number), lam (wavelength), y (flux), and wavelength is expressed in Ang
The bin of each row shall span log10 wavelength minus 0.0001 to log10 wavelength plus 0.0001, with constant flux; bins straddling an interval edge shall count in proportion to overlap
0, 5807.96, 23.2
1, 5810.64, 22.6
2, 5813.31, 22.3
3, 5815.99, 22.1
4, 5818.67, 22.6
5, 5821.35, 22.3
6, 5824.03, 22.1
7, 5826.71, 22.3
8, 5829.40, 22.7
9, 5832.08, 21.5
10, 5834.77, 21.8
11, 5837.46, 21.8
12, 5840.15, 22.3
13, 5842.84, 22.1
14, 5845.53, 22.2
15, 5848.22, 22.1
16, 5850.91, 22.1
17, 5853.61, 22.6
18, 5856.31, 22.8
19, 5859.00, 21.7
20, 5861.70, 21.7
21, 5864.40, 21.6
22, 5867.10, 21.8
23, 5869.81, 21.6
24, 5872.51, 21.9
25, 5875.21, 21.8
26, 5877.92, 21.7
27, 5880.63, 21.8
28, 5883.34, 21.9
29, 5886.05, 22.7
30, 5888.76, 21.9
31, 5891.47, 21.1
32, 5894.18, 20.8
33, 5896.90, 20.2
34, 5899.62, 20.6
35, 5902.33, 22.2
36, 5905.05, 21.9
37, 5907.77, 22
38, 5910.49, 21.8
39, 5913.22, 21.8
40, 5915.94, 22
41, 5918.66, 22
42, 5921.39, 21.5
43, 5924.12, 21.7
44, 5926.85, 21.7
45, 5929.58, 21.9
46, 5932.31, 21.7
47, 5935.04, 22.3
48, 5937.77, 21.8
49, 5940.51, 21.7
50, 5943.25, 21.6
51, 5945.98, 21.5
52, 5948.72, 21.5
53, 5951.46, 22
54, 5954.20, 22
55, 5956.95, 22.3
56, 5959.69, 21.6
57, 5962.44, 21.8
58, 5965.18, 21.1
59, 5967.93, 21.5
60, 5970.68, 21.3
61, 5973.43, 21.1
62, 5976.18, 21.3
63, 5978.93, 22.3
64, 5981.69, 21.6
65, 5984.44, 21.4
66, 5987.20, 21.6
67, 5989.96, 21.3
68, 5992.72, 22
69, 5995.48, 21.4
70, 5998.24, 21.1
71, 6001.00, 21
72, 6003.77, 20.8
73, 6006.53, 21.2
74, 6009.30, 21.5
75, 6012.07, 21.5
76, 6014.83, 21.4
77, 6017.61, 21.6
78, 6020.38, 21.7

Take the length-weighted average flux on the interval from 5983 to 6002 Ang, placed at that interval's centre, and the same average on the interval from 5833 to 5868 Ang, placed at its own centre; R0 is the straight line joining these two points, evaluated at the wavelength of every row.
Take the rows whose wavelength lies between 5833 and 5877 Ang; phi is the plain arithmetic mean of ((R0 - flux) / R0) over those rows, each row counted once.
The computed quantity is 0.001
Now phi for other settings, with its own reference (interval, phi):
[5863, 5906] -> 0.014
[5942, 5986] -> -0.004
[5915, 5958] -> -0.008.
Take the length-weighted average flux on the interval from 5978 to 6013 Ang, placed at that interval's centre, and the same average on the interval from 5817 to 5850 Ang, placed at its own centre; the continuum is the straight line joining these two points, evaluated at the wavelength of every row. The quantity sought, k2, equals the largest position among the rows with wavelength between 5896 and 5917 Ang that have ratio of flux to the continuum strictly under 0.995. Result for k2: 5899.62 Ang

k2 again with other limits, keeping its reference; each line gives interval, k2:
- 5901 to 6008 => 6006.53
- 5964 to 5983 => 5976.18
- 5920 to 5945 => 5921.39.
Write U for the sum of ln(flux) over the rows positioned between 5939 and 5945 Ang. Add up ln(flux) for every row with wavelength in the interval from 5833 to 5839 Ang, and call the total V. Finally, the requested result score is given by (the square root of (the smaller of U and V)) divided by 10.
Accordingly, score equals 0.248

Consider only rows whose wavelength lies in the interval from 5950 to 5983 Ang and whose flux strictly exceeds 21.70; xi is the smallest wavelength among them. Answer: 5951.46 Ang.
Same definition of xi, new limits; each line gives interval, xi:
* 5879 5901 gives 5880.63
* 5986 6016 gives 5992.72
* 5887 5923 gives 5888.76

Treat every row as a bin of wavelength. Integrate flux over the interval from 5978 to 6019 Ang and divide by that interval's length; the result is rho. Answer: 21.4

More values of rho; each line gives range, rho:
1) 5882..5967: 21.7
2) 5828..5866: 22.1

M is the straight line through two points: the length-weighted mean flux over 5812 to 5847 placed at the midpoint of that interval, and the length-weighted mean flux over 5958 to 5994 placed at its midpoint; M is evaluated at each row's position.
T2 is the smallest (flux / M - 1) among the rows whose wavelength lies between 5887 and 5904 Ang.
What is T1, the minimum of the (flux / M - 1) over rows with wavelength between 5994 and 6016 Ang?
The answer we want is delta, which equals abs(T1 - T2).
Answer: 0.048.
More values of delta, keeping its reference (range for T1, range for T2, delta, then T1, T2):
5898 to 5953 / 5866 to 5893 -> 0.021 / -0.058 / -0.036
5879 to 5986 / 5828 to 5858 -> 0.047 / -0.076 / -0.029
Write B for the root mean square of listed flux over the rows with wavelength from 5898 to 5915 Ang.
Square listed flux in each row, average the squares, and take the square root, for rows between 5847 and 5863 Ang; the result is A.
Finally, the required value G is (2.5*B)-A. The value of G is 32.1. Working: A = 22.2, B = 21.7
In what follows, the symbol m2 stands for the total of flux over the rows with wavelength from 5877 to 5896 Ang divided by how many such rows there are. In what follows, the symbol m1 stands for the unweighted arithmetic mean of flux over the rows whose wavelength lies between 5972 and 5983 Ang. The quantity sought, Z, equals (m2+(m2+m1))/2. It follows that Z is 32.49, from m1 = 21.6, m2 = 21.7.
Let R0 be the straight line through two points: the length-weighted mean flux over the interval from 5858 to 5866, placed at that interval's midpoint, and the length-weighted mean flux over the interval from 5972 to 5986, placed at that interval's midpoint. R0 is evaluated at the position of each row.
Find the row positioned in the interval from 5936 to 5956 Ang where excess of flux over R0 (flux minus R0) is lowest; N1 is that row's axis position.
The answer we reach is 5945.98 Ang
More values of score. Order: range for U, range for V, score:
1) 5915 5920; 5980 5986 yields 0.248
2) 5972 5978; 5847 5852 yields 0.247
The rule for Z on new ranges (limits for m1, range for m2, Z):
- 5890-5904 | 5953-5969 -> 32.21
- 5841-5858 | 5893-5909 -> 32.44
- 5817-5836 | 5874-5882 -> 32.86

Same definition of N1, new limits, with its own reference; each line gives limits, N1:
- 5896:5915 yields 5896.90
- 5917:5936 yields 5921.39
